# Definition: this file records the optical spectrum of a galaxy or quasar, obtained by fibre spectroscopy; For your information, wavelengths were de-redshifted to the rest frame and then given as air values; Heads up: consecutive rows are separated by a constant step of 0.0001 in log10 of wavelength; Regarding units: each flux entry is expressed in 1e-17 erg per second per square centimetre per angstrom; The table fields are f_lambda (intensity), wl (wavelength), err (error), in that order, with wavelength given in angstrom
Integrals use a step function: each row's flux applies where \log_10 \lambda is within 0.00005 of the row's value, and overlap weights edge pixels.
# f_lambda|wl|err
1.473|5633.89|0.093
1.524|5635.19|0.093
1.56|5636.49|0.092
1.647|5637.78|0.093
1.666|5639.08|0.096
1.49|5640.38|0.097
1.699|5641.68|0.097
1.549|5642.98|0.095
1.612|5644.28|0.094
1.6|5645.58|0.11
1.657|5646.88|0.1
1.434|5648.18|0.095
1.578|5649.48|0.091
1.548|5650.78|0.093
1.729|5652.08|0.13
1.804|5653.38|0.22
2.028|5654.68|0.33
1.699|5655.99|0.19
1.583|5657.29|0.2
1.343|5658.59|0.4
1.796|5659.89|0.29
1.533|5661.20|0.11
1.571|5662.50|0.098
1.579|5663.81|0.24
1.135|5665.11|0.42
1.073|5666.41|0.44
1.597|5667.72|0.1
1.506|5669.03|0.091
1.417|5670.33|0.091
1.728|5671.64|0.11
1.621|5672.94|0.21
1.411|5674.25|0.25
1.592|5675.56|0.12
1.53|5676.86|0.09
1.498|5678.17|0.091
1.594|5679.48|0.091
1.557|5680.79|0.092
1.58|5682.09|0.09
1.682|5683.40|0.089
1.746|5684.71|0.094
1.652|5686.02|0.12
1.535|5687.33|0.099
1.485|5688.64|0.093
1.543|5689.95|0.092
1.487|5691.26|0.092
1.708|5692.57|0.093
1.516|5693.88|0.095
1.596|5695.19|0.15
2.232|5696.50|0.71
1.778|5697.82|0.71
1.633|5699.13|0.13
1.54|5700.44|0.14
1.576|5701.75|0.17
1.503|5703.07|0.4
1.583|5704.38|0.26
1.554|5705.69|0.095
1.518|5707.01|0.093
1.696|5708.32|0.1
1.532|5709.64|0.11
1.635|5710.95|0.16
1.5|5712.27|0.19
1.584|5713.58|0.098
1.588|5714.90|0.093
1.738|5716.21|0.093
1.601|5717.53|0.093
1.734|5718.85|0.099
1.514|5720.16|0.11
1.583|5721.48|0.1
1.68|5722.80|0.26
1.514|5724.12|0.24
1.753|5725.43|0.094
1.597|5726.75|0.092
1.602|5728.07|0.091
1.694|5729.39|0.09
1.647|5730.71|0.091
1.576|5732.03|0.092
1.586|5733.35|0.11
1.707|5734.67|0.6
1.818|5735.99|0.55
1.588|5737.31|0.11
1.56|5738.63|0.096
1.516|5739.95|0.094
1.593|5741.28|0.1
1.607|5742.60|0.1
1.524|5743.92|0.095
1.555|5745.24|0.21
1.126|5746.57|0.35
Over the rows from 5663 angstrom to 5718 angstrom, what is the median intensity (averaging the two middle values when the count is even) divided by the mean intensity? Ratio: 1.00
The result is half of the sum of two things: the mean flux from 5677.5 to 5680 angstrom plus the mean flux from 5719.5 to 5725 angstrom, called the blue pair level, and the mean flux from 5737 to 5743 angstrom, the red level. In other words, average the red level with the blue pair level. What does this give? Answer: 2.35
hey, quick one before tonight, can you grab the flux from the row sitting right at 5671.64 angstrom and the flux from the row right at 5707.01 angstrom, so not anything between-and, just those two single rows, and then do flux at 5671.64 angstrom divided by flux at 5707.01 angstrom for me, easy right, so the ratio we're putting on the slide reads 1.14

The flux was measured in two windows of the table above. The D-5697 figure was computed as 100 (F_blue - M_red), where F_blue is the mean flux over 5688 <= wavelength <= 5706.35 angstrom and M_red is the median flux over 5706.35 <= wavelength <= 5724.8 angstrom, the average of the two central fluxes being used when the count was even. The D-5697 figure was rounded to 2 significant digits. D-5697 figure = 3.8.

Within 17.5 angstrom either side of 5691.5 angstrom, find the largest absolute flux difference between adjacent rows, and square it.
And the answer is 0.40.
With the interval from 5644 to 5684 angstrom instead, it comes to 0.27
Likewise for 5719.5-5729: 0.06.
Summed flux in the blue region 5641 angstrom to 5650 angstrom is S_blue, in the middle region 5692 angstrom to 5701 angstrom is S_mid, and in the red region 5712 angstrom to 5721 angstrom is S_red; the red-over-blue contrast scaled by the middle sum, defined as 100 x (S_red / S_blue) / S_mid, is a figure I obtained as 8.4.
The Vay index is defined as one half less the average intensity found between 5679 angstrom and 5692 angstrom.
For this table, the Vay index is -1.09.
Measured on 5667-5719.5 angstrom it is -1.10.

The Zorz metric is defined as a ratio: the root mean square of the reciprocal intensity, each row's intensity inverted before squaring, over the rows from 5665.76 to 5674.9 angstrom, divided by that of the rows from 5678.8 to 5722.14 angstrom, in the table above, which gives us 1.12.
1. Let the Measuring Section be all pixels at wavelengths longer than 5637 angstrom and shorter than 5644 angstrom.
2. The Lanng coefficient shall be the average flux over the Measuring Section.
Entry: 1.61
